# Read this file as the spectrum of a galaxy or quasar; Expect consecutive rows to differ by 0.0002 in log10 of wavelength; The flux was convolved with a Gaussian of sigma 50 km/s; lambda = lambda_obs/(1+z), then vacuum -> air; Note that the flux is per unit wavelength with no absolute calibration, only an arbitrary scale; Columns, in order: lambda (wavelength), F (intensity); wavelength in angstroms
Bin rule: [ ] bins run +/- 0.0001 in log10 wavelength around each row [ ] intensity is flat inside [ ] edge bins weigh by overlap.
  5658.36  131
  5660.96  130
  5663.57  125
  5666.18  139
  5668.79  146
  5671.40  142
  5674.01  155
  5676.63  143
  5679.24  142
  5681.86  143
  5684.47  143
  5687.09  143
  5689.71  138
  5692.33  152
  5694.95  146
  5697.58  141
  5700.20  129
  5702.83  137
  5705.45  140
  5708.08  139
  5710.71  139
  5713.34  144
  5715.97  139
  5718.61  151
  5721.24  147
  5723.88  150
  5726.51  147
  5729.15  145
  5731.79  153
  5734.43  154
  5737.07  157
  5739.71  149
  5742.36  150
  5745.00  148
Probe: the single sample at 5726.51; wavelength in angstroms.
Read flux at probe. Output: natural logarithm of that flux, 4.99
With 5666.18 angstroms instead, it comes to 4.93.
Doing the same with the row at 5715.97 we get 4.93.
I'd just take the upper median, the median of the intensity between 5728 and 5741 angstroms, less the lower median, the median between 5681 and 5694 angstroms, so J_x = 10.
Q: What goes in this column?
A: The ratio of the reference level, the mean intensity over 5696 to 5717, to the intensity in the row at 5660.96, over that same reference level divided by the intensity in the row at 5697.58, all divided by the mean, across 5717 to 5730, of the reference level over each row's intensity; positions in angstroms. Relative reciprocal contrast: 1.16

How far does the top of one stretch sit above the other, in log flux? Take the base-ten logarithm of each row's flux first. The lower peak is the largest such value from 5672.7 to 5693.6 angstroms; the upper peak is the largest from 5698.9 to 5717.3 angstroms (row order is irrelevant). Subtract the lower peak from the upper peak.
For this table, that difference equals -0.032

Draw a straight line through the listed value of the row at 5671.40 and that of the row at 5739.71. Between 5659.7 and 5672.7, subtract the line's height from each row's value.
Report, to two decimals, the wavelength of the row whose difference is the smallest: 5663.57 angstroms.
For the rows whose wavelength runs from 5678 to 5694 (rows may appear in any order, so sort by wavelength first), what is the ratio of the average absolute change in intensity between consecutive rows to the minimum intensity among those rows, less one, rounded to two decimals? -0.97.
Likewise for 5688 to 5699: -0.94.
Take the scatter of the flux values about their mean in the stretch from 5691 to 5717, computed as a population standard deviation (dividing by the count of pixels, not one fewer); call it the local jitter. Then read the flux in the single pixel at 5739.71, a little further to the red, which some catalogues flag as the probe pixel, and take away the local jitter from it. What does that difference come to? 143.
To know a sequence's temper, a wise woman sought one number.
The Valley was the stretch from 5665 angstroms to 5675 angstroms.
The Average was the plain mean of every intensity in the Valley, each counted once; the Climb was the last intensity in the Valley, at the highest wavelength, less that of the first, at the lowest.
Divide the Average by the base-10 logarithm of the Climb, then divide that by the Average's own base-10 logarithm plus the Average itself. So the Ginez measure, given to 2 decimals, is 0.82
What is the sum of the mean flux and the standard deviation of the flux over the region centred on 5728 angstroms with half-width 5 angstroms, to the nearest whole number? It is 152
